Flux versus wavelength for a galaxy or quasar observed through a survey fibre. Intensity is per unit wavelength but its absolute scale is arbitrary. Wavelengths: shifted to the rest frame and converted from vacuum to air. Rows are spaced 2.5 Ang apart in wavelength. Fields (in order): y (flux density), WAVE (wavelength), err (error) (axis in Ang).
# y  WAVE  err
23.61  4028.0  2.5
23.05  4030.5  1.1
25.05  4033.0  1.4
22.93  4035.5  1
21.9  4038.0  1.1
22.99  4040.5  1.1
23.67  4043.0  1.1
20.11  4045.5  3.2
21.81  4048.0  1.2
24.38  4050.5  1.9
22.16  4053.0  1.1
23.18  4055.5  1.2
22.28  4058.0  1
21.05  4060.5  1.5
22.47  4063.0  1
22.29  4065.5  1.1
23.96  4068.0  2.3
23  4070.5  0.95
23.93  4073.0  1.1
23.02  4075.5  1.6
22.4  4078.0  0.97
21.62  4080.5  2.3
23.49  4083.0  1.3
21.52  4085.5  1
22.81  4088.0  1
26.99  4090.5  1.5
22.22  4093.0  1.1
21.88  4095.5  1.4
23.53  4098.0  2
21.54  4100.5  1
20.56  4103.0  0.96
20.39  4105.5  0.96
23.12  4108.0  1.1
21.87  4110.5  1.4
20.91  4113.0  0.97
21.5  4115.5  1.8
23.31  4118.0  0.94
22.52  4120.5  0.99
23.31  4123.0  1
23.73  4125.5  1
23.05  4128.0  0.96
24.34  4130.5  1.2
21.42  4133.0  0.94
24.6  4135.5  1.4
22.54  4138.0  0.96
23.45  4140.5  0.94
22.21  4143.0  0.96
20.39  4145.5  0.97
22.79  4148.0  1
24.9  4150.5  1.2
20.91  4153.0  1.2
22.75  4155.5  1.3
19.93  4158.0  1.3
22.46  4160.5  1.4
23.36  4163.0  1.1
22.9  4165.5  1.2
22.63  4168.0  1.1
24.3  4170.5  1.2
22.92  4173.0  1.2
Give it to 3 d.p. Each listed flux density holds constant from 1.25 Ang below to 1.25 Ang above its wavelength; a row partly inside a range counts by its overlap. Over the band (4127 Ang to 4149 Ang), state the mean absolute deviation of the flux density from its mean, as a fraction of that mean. 0.044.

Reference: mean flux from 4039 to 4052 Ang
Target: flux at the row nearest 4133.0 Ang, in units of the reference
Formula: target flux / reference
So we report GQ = 0.95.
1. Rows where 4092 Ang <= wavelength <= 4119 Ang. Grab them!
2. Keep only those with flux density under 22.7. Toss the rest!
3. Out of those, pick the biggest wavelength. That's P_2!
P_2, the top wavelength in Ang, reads 4115.5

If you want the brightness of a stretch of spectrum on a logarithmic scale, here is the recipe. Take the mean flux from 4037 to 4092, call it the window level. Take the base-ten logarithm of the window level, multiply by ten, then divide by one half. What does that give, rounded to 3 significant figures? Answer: 27.1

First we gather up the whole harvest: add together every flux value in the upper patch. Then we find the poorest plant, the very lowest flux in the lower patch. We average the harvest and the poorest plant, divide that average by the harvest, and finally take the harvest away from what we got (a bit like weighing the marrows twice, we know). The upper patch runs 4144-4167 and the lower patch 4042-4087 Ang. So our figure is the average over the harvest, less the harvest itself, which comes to -200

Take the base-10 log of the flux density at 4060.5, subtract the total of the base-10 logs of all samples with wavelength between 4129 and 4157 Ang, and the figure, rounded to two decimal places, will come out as -13.60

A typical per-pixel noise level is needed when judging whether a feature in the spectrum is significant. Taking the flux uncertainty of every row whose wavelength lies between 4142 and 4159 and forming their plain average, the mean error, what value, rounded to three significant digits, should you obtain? 1.13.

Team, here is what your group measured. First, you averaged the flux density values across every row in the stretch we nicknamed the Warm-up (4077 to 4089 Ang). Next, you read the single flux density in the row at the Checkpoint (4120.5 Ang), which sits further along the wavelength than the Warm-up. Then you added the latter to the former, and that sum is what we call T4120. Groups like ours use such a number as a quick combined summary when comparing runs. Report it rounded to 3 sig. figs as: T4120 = 44.9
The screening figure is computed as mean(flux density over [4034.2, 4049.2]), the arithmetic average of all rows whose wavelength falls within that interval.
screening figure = 22.2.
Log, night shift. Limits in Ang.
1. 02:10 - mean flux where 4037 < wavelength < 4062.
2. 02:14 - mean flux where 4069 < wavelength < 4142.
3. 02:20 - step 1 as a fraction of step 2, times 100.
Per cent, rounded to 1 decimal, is 98.4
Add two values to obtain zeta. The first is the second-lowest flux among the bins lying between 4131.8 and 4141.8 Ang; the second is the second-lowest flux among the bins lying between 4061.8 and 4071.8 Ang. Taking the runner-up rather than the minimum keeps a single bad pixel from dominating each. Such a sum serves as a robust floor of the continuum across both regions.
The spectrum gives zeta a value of 45.0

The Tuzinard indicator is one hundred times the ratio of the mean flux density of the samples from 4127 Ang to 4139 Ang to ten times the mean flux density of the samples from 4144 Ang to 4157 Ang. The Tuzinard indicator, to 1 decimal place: 10.4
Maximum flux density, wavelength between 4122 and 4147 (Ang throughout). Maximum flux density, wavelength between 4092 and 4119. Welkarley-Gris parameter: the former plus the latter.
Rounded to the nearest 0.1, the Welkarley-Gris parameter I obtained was 48.1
